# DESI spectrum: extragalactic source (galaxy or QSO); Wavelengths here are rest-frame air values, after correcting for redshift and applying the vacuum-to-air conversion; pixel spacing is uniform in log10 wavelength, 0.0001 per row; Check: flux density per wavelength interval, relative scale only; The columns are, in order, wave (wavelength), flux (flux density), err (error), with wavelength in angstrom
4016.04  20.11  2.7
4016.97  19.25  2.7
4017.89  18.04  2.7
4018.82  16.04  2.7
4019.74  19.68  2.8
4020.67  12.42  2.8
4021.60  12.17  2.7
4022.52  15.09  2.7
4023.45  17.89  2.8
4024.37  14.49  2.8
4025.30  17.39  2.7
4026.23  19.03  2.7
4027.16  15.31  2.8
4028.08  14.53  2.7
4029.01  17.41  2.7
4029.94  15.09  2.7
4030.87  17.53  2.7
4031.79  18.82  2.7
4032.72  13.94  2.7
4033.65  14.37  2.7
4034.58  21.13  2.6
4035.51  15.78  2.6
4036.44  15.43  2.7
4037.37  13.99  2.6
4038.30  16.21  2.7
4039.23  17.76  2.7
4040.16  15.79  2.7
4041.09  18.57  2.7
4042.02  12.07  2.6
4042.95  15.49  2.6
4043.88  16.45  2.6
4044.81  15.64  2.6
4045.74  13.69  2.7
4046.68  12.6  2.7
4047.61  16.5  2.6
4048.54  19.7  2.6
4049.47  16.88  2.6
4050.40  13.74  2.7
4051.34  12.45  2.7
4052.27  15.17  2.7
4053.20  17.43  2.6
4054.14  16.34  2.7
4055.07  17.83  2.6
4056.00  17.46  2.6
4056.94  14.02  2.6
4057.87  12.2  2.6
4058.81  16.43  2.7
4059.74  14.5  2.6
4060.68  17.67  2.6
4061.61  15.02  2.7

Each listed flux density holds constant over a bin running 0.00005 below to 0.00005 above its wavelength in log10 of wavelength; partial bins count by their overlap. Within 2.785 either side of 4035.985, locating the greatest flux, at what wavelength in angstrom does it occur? 4034.58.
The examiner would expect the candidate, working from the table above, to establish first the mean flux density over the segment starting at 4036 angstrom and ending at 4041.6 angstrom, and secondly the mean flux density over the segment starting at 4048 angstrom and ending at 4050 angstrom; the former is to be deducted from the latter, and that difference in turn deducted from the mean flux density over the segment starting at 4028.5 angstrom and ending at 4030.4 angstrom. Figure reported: 14.3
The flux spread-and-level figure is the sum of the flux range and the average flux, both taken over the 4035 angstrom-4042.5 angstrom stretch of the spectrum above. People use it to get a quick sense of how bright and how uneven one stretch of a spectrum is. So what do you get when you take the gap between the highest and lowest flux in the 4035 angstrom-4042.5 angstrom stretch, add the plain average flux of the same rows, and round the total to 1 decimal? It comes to 22.2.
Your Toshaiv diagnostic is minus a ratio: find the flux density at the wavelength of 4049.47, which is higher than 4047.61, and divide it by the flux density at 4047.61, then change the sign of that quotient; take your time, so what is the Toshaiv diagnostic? -1.02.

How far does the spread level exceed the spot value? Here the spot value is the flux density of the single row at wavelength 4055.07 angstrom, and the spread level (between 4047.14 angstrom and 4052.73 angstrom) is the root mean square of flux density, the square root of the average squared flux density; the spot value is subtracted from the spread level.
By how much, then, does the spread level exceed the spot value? -1.9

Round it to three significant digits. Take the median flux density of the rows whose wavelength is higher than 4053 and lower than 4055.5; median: 17.4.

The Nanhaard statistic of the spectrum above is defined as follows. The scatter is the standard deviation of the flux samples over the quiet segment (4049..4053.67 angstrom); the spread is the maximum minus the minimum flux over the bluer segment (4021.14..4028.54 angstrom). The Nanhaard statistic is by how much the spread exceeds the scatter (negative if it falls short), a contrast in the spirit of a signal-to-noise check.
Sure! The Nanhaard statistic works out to 5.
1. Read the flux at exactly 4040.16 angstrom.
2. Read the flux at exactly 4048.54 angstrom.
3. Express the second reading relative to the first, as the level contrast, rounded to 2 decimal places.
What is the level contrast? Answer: 1.25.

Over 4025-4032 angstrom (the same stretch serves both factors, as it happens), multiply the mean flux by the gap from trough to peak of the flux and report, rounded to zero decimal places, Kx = 76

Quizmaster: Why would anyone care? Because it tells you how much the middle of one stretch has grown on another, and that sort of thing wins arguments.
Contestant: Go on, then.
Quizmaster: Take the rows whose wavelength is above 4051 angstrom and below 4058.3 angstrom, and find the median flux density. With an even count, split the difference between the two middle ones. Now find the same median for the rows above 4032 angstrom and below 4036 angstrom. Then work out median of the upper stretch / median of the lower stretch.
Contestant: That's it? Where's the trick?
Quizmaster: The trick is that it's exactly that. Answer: 1.05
